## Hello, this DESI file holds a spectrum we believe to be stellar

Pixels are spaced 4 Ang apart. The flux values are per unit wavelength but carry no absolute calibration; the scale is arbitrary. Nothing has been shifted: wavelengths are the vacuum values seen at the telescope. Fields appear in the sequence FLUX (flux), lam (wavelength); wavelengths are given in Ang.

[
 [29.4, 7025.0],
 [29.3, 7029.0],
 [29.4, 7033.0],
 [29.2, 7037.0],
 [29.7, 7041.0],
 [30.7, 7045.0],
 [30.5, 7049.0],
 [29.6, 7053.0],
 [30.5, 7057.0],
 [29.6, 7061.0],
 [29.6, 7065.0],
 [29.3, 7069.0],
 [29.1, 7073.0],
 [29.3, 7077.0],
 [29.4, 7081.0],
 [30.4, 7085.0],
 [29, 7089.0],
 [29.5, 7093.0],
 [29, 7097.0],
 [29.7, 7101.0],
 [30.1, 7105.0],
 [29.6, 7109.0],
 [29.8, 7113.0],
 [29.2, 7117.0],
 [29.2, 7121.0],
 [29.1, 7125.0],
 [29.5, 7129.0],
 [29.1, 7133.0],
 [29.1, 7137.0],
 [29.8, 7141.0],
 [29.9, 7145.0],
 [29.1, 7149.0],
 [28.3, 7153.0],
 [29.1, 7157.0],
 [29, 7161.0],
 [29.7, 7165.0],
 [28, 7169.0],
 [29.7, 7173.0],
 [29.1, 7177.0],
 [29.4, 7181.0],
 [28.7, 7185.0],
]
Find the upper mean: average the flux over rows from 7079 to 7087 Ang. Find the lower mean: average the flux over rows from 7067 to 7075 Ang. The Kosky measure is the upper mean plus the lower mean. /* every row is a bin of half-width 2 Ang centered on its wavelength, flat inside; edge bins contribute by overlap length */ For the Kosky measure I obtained 59.1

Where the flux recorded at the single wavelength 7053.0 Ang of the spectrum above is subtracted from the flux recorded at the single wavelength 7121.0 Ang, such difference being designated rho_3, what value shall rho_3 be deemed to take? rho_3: -0.4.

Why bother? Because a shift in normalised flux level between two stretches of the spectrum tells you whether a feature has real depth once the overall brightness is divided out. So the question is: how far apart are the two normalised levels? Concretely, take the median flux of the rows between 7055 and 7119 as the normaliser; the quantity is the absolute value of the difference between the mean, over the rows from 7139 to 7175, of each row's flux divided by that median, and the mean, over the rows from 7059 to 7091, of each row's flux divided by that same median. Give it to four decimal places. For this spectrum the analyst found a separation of 0.0096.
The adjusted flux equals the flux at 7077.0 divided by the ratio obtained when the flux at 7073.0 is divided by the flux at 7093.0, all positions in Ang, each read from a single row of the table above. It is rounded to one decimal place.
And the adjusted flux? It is 29.7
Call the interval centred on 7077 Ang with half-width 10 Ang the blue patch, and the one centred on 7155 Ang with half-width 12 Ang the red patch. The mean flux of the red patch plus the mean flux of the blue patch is 58.7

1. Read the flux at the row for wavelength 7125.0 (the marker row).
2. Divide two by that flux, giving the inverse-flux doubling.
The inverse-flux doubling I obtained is 0.0687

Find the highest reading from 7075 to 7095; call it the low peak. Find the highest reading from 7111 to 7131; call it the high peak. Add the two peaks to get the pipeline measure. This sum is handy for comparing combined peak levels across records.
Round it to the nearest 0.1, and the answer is 60.2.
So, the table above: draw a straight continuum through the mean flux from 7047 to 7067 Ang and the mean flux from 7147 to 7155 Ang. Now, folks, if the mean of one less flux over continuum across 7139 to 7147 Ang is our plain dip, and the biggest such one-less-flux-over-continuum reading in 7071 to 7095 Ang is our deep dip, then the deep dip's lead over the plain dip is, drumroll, 0.058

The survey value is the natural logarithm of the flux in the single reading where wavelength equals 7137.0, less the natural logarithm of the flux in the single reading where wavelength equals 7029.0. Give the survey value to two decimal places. -0.01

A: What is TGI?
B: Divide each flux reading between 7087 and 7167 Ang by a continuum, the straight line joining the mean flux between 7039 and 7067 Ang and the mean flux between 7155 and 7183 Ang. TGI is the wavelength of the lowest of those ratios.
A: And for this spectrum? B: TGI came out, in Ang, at 7153.0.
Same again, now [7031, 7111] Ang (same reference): 7037.0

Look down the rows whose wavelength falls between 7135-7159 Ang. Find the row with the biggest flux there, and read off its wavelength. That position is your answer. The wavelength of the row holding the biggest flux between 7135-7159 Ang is 7145.0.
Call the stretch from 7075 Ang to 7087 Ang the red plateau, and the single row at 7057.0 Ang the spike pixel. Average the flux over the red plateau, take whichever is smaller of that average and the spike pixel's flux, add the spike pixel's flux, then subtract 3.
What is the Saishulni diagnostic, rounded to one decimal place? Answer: 57.2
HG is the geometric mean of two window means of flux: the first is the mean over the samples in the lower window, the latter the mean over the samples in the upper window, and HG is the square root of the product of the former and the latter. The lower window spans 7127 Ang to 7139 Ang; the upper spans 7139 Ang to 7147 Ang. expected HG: 29.5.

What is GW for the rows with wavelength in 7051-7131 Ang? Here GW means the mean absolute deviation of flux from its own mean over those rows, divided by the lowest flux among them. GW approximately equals 0.011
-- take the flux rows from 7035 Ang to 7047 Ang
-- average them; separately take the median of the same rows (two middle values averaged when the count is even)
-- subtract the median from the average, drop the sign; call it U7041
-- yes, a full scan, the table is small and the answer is 0.17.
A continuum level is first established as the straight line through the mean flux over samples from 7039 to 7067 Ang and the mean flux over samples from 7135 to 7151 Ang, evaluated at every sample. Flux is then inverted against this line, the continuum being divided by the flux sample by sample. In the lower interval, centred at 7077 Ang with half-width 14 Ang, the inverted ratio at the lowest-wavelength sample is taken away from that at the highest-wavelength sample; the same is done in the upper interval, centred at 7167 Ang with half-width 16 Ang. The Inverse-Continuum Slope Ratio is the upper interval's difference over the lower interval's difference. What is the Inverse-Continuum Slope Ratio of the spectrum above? -2.8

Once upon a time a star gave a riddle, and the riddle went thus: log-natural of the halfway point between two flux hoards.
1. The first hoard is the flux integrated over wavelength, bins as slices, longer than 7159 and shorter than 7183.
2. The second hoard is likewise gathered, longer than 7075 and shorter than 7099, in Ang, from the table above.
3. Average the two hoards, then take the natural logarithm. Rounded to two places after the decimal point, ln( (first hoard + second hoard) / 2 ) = 6.56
